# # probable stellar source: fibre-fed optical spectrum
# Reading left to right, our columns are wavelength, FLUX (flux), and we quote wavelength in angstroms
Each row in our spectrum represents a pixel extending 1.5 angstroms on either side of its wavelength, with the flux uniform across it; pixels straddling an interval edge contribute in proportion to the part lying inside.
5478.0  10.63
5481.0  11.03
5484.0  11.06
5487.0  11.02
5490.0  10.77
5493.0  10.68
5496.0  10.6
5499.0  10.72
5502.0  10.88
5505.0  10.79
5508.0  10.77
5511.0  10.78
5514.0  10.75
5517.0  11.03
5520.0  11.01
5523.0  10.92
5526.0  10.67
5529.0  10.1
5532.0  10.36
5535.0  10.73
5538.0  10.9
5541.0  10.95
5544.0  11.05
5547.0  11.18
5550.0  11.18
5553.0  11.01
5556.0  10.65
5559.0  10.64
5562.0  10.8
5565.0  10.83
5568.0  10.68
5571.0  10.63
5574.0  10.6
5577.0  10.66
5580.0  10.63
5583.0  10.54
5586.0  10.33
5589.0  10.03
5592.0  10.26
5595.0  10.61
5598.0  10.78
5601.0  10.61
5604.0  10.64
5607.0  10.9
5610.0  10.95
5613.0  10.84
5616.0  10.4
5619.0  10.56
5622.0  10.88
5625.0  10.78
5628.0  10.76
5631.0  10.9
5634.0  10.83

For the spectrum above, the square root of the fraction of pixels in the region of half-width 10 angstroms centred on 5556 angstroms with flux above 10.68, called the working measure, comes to 0.85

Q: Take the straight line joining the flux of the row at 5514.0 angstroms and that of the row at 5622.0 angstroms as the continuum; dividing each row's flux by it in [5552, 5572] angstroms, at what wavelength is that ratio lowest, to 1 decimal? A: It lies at 5571.0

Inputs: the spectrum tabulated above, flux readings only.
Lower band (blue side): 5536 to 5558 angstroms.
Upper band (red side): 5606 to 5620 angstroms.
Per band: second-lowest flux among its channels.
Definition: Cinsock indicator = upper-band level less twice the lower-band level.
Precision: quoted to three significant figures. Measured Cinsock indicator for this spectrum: -11.2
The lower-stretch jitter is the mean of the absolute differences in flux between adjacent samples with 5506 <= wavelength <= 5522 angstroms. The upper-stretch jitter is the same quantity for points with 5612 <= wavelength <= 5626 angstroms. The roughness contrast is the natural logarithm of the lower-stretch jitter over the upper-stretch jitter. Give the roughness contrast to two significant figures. -1.1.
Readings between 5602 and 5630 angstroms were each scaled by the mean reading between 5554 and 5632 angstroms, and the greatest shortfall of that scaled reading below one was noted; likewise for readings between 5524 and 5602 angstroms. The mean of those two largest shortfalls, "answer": 0.041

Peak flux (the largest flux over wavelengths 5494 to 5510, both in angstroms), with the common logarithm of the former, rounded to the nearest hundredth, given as 1.04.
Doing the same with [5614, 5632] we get 1.04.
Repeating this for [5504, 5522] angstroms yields 1.04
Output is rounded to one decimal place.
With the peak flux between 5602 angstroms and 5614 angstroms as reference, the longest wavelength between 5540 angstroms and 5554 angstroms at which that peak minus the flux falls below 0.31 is 5553.0 angstroms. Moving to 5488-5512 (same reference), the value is 5511.0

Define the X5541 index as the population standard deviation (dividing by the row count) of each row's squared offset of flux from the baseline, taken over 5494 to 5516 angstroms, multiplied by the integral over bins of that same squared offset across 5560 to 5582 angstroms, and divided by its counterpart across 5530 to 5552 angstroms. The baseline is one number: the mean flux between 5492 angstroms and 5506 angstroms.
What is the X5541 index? 0.001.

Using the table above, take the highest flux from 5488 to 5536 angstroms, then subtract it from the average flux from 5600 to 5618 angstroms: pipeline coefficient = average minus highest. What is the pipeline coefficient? -0.31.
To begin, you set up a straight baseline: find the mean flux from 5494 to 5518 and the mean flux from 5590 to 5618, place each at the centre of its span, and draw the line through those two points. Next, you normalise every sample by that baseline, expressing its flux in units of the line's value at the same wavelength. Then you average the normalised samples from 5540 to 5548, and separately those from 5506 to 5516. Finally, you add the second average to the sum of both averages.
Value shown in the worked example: 3.03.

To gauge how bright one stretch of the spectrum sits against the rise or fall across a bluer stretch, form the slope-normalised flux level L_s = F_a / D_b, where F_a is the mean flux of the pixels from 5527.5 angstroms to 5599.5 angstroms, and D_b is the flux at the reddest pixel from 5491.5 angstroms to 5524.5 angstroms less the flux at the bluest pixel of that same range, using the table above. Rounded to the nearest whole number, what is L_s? 44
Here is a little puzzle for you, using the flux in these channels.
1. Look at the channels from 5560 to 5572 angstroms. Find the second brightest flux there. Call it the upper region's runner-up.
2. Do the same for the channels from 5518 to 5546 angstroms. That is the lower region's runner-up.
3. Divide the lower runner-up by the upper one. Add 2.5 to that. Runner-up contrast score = 3.52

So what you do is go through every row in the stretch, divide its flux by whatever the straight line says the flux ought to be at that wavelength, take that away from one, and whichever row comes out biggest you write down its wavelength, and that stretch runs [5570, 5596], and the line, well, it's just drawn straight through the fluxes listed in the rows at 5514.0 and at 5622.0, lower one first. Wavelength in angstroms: 5589.0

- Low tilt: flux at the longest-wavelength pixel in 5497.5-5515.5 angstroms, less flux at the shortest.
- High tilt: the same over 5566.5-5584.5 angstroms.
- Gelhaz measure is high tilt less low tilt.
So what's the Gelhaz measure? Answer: -0.17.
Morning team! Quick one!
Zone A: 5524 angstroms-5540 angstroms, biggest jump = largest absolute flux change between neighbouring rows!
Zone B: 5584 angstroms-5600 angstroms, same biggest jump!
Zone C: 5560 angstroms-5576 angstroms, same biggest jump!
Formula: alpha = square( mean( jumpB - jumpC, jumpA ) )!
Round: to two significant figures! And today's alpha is 0.15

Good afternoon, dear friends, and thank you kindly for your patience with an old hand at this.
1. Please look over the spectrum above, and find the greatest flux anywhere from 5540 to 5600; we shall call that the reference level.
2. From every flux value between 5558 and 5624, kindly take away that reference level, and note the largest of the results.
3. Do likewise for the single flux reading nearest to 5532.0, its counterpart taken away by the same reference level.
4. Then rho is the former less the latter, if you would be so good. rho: 0.6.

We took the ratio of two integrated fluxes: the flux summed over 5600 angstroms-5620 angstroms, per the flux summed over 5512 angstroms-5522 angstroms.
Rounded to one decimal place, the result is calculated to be 2.3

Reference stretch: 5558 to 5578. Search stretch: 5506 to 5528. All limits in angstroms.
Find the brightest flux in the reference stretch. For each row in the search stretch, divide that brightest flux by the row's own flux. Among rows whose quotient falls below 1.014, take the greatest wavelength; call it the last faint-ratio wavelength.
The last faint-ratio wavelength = 5523.0 angstroms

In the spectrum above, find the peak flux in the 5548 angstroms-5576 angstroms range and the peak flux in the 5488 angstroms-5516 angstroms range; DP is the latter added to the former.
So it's 22.06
